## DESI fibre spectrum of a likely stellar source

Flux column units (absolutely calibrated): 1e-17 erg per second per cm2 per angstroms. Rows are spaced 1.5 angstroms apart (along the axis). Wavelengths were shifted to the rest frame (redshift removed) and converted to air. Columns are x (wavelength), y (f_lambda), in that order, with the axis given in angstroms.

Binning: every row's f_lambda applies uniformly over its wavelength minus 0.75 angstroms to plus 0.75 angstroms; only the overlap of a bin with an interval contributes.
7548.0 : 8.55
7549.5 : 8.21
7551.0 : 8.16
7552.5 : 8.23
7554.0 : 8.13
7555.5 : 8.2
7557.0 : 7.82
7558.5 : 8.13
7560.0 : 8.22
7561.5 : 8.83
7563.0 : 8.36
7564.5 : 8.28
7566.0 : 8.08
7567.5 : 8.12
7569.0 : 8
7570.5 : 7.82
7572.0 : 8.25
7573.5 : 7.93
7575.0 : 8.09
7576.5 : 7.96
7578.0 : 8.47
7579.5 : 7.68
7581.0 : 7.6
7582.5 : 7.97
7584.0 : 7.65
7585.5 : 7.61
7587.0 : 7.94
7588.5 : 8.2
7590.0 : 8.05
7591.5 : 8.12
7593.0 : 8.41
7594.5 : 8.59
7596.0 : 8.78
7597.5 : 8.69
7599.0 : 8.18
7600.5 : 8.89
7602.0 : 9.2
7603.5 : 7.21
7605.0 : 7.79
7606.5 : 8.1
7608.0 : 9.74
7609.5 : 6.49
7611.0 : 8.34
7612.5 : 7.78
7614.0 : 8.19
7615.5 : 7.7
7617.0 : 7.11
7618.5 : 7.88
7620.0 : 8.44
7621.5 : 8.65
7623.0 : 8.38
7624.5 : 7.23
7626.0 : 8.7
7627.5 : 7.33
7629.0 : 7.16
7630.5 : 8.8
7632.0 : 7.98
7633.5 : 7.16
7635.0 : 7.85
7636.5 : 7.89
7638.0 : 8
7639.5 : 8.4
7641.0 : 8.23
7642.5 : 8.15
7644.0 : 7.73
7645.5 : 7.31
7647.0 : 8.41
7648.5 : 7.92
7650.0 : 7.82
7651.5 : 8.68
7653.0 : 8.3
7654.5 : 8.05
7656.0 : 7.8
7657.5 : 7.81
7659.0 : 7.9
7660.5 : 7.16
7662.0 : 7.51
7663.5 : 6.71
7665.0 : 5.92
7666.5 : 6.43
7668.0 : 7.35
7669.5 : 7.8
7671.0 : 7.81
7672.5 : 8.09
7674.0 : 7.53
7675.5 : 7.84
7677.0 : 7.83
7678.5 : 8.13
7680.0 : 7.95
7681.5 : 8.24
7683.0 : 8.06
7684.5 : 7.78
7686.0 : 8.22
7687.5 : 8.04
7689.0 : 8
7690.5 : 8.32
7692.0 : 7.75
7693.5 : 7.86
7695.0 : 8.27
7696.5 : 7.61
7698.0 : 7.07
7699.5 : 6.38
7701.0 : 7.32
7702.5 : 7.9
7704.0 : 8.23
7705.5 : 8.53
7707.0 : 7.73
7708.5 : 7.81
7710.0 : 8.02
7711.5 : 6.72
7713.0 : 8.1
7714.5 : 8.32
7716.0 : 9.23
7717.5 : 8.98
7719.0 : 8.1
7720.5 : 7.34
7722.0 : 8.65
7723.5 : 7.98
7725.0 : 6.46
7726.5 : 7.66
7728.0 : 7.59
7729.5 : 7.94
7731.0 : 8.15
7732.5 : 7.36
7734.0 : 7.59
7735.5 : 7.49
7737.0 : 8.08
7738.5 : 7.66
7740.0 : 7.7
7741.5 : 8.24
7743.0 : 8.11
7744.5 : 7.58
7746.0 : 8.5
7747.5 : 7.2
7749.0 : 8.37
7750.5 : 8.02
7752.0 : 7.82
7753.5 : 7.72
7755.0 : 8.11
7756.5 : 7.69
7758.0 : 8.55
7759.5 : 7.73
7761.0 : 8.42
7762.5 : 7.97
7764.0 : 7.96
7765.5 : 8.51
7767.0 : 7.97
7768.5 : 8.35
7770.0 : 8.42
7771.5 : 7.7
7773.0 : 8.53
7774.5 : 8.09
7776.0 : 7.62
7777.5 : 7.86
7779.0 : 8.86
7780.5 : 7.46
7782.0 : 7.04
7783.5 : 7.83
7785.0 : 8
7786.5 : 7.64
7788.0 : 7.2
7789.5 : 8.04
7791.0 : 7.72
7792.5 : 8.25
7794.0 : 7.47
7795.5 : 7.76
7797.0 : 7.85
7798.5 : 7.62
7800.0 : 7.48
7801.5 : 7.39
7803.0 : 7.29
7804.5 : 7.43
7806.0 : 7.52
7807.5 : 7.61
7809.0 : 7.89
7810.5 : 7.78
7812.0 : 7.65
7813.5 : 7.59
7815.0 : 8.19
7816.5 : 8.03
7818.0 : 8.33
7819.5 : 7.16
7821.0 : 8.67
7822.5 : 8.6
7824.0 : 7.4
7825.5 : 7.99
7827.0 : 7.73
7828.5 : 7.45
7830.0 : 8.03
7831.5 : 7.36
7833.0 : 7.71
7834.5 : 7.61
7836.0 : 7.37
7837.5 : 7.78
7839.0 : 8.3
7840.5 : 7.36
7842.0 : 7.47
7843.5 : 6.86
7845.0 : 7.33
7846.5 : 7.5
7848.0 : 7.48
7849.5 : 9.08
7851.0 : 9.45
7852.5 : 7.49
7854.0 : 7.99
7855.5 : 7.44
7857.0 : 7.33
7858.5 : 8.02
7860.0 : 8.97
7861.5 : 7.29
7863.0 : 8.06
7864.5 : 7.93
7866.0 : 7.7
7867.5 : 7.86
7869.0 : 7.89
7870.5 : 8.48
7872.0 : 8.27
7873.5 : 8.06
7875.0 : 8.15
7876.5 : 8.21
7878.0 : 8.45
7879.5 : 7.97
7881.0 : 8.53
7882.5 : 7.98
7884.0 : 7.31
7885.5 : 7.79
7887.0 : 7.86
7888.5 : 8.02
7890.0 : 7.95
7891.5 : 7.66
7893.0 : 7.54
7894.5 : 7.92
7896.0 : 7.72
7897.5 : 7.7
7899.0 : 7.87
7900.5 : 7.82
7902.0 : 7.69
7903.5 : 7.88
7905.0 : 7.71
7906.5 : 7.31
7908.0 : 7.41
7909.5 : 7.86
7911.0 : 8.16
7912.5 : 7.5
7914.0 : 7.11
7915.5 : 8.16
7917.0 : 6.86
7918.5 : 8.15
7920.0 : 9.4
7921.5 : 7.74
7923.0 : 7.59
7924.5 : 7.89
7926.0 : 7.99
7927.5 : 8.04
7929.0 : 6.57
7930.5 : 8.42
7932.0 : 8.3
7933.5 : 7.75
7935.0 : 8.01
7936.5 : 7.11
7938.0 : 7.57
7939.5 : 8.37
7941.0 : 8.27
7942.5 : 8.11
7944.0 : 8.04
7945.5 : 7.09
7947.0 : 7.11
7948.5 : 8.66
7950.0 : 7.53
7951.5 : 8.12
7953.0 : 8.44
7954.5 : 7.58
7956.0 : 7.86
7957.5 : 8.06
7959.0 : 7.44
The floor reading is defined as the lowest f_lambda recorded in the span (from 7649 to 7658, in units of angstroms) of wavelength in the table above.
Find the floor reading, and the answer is 7.8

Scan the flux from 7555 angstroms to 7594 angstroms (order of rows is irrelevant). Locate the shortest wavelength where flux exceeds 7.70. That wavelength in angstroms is 7555.5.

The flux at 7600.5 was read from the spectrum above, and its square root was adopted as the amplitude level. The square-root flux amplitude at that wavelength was 2.98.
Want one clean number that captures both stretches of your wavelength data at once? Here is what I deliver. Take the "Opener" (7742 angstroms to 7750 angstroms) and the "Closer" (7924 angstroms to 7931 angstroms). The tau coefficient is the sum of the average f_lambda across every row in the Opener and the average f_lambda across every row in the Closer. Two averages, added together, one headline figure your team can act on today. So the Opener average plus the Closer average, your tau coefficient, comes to 15.7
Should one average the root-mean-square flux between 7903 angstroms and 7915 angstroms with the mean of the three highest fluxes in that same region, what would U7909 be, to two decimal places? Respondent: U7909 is 7.80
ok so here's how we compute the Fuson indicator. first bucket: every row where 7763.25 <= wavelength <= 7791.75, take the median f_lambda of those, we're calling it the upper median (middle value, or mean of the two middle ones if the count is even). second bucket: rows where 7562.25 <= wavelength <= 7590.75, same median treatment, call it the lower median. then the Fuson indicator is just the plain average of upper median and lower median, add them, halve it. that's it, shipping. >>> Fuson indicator 7.98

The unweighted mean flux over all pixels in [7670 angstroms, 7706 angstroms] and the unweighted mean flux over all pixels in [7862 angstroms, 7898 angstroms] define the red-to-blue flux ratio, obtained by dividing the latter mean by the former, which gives 1.01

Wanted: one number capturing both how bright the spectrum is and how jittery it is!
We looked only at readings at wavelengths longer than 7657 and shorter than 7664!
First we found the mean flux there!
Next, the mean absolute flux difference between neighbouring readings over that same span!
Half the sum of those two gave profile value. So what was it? 3.96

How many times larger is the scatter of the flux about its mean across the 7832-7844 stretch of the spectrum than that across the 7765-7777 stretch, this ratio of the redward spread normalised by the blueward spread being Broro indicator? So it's 1.1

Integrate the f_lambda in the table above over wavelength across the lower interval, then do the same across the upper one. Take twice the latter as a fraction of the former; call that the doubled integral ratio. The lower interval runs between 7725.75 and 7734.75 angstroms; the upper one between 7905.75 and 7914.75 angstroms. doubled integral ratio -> 1.96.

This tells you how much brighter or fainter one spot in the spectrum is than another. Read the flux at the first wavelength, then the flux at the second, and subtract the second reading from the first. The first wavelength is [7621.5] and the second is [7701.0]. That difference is 1.3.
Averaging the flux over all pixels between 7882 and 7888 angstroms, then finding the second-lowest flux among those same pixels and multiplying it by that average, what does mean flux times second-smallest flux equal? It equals 60.3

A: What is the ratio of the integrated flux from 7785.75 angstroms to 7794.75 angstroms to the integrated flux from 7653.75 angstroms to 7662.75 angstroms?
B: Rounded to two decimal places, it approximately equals 1.00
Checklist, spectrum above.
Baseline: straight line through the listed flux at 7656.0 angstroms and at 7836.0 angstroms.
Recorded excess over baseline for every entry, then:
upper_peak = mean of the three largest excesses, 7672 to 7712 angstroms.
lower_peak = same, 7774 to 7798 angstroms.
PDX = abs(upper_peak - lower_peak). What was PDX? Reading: 0.23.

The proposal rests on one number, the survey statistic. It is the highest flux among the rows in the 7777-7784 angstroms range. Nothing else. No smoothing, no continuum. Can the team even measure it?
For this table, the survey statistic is 8.86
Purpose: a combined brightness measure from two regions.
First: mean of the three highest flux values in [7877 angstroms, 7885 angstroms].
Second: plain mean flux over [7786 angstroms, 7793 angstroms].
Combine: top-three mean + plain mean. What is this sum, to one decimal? 16.1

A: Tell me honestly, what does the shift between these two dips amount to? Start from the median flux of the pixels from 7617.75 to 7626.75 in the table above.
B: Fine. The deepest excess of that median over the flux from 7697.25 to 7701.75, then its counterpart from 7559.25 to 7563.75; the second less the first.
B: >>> -1.8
